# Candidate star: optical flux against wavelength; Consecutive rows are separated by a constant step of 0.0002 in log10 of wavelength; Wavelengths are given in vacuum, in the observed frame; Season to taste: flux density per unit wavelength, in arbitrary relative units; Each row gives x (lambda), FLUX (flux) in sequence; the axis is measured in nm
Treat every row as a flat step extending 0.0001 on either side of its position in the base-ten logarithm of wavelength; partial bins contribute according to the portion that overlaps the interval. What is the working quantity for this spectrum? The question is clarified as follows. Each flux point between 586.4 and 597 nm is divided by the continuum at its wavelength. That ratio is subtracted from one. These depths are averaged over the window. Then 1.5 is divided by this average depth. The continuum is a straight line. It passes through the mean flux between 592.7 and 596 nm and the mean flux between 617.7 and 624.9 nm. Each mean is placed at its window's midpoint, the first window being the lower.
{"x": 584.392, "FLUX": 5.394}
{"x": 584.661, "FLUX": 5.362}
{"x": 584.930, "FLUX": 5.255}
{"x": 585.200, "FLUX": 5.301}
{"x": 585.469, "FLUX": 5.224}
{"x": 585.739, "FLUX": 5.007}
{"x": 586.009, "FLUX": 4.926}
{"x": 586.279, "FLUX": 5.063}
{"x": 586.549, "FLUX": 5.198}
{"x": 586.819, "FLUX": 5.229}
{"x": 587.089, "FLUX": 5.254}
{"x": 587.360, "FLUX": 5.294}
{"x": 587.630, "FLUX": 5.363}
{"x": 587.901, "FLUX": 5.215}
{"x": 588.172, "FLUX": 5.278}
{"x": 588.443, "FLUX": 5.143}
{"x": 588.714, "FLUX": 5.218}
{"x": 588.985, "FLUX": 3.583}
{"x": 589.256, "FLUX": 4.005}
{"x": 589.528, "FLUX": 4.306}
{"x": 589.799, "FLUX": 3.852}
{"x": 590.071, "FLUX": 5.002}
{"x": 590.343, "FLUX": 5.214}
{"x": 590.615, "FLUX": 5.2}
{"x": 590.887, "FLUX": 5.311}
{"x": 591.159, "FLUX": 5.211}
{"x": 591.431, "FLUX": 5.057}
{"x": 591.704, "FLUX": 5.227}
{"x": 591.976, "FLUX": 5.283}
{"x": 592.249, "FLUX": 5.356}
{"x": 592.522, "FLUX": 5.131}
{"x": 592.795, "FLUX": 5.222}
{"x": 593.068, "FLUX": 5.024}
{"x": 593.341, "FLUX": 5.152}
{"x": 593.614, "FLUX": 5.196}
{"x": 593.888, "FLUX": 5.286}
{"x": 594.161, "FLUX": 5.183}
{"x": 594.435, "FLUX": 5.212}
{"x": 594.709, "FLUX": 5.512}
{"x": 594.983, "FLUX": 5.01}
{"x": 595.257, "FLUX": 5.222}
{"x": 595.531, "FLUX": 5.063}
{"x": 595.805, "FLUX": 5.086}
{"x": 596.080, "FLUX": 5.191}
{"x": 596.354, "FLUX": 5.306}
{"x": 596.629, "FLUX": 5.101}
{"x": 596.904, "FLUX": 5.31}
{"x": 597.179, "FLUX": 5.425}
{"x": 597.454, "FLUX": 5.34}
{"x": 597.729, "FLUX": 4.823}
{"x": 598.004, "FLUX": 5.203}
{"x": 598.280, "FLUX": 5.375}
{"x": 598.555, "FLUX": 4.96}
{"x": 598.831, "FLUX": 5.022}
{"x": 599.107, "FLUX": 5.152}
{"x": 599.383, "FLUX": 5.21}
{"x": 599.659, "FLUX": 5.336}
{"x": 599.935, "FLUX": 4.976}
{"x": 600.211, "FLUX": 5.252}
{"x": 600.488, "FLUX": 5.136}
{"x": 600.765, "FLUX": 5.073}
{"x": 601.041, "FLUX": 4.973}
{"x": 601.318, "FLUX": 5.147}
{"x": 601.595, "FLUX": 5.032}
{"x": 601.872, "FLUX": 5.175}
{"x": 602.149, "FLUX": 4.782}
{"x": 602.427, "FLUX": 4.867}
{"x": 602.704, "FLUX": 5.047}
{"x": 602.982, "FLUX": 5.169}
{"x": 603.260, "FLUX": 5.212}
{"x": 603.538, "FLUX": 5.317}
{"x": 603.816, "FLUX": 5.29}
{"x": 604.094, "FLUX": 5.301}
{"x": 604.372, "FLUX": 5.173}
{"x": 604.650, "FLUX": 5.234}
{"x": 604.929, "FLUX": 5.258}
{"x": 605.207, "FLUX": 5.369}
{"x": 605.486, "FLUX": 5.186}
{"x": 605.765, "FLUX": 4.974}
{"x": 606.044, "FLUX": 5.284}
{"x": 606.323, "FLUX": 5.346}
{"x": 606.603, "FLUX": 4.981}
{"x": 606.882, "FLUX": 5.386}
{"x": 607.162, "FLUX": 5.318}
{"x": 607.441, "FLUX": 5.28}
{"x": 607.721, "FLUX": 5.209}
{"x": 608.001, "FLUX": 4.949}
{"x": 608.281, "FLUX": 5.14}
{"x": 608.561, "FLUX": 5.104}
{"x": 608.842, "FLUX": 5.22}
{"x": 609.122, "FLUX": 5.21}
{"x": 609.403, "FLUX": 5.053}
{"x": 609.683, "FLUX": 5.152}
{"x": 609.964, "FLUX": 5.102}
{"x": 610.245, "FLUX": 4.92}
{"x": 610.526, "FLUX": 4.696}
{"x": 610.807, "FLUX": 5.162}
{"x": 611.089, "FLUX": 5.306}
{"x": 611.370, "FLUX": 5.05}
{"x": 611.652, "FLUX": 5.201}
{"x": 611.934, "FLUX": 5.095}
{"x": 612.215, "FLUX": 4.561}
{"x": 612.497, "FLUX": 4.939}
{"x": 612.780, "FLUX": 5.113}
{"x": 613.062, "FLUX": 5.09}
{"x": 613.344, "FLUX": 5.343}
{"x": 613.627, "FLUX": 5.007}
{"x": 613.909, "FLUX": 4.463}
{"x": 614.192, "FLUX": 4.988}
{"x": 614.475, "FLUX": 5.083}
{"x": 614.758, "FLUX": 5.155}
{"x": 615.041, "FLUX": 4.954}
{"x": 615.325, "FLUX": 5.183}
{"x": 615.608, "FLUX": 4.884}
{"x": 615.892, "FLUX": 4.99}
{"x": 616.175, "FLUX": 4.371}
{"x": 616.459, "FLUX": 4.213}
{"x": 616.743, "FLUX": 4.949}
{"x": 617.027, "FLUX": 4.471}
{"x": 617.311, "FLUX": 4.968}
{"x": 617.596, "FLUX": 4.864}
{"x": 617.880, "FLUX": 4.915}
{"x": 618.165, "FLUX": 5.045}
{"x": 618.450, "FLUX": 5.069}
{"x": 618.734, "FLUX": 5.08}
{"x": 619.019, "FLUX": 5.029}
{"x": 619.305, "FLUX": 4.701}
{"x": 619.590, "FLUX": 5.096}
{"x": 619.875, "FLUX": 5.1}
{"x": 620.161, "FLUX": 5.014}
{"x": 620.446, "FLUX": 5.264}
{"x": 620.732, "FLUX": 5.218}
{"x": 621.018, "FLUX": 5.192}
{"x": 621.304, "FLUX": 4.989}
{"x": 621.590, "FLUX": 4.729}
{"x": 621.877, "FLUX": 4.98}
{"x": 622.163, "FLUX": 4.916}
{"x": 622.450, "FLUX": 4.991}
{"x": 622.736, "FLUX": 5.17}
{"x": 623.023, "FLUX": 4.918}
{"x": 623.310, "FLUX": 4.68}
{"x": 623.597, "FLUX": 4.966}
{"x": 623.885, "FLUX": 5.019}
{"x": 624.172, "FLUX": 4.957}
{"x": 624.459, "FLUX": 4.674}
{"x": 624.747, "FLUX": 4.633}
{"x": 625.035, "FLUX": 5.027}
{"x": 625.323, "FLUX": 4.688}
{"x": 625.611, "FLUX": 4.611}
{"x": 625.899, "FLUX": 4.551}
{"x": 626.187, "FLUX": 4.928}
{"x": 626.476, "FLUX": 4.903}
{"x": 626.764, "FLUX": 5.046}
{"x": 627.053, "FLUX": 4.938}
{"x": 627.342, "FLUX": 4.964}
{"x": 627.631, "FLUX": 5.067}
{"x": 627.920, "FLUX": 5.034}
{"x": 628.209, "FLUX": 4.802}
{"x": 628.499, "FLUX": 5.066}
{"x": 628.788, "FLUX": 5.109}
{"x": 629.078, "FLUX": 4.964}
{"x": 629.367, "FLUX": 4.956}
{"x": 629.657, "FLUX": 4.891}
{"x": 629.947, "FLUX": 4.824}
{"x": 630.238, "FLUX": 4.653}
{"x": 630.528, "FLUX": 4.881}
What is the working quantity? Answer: 63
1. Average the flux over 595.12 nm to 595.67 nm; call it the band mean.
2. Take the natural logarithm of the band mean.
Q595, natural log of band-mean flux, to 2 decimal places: 1.64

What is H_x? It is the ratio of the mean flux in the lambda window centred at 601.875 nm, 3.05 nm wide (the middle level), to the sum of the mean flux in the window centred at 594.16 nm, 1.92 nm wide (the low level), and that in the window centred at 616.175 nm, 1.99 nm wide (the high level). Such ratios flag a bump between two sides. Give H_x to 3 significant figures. 0.508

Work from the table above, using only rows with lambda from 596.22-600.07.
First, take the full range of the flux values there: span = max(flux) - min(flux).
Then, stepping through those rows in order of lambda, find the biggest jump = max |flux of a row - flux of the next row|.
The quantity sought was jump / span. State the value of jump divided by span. 0.86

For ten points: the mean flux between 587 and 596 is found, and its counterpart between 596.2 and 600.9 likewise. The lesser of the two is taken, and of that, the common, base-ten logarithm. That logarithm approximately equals 0.703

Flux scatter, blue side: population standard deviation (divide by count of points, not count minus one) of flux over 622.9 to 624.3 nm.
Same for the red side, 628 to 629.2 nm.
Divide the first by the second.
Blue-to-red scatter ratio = 1.00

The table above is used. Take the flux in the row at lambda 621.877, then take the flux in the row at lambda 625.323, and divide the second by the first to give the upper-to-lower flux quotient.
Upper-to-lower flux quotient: 0.94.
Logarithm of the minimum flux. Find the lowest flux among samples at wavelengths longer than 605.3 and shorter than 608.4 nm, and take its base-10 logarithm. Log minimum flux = 0.69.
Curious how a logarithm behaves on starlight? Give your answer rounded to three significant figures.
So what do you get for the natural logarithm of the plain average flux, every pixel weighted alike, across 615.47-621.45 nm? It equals 1.59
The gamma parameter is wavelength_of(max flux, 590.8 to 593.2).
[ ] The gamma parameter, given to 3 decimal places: 592.249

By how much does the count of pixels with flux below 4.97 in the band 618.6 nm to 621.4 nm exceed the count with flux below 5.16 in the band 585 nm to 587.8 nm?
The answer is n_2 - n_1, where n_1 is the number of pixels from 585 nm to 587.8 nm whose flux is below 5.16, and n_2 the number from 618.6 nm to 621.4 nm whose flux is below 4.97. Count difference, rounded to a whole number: -2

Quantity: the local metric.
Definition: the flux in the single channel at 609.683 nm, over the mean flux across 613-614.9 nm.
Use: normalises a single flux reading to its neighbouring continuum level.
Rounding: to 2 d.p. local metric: 1.03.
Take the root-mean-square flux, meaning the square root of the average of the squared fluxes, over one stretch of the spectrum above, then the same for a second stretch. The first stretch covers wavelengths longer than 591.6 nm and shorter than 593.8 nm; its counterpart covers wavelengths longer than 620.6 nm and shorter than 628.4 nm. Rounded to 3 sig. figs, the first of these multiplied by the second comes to 25.6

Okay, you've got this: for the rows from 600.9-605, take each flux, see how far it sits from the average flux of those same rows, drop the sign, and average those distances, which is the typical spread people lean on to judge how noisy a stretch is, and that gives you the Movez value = 0.128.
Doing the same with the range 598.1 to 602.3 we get 0.124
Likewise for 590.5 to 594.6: 0.064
